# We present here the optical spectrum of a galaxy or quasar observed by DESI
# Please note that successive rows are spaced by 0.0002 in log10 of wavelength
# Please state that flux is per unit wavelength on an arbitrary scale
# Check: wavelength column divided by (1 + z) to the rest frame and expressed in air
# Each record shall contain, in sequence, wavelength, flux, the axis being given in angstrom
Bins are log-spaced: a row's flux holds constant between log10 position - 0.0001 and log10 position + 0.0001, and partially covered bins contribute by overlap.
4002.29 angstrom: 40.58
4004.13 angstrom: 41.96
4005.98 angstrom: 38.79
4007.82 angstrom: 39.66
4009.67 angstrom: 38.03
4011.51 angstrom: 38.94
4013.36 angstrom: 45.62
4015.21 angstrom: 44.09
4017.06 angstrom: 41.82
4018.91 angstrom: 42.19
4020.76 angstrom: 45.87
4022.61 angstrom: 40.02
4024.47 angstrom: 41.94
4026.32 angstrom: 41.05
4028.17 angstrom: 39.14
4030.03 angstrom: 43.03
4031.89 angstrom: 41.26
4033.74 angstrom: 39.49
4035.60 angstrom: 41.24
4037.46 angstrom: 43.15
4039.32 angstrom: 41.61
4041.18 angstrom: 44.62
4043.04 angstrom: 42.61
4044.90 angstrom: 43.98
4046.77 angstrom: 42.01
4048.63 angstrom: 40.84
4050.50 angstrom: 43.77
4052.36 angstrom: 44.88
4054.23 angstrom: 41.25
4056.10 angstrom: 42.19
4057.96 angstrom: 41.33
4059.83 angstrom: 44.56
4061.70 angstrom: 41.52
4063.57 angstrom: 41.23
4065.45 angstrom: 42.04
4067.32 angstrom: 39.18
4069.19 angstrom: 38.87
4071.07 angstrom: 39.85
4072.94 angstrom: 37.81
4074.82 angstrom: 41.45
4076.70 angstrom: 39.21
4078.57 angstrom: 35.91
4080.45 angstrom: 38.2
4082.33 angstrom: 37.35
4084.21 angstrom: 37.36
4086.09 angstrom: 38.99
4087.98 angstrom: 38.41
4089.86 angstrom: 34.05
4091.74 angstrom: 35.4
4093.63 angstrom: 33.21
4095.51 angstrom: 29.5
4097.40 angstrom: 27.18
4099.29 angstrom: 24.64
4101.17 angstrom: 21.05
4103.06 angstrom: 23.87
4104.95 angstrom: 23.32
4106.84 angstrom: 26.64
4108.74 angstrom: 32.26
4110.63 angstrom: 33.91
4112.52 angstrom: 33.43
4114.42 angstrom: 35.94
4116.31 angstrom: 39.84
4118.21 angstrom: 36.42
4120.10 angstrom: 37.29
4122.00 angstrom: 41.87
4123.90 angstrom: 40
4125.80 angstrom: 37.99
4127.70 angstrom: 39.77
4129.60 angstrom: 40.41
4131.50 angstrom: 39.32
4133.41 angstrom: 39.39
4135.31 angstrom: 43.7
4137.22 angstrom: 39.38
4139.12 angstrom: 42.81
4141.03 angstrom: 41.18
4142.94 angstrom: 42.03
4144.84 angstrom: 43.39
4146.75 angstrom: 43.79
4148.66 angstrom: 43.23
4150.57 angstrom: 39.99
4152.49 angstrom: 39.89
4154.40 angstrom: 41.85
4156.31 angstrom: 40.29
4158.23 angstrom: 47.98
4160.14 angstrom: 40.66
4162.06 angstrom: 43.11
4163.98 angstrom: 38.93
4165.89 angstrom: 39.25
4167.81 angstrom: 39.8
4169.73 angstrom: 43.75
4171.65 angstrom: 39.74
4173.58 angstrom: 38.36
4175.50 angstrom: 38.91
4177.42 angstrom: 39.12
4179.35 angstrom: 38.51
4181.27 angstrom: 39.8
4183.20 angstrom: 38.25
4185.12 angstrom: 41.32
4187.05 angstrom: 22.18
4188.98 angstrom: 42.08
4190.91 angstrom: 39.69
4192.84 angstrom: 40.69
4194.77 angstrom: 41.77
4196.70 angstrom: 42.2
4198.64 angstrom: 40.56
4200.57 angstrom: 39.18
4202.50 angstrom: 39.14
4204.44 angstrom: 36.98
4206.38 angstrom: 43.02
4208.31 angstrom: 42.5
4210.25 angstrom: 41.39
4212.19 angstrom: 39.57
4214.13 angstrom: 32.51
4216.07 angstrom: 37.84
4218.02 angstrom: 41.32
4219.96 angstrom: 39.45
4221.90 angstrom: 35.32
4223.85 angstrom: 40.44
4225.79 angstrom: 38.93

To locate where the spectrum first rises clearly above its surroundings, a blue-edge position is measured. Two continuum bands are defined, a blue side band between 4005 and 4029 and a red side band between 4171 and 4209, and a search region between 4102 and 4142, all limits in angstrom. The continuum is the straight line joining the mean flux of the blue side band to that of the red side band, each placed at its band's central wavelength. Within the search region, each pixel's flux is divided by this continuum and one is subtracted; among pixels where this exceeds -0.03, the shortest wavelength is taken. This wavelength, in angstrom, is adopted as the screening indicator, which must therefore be 4116.31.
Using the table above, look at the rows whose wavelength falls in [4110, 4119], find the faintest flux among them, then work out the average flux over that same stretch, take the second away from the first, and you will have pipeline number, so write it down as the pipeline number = -2.5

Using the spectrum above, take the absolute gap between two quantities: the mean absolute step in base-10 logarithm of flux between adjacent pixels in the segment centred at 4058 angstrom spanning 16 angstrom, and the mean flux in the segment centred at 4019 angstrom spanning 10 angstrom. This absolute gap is 43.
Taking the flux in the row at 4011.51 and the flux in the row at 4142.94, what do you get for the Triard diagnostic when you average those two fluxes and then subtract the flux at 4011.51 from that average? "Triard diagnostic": 1.5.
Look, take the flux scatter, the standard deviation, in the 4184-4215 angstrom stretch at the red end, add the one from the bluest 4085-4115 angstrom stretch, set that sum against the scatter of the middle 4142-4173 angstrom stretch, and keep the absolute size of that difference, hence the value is 8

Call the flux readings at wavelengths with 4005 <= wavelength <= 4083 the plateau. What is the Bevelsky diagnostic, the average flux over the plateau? 41.2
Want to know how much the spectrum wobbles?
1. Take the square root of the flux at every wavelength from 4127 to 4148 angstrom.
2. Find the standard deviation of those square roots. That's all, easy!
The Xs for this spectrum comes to 0.14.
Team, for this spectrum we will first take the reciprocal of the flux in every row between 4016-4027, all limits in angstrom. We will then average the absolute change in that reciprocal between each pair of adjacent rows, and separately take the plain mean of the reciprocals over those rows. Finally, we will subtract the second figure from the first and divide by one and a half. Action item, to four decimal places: -0.0149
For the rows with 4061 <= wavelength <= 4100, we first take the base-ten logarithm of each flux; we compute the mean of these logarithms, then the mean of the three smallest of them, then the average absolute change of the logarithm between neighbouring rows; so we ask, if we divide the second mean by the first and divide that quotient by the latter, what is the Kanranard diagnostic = 39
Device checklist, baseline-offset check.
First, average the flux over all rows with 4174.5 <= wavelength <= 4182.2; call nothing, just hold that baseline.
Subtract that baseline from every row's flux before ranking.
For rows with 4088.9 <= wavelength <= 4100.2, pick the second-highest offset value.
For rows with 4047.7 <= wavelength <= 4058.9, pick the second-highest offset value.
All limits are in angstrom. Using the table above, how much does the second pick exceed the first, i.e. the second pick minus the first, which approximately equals 10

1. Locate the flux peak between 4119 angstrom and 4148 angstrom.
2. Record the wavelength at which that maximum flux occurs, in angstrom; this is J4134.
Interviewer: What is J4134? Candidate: 4146.75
